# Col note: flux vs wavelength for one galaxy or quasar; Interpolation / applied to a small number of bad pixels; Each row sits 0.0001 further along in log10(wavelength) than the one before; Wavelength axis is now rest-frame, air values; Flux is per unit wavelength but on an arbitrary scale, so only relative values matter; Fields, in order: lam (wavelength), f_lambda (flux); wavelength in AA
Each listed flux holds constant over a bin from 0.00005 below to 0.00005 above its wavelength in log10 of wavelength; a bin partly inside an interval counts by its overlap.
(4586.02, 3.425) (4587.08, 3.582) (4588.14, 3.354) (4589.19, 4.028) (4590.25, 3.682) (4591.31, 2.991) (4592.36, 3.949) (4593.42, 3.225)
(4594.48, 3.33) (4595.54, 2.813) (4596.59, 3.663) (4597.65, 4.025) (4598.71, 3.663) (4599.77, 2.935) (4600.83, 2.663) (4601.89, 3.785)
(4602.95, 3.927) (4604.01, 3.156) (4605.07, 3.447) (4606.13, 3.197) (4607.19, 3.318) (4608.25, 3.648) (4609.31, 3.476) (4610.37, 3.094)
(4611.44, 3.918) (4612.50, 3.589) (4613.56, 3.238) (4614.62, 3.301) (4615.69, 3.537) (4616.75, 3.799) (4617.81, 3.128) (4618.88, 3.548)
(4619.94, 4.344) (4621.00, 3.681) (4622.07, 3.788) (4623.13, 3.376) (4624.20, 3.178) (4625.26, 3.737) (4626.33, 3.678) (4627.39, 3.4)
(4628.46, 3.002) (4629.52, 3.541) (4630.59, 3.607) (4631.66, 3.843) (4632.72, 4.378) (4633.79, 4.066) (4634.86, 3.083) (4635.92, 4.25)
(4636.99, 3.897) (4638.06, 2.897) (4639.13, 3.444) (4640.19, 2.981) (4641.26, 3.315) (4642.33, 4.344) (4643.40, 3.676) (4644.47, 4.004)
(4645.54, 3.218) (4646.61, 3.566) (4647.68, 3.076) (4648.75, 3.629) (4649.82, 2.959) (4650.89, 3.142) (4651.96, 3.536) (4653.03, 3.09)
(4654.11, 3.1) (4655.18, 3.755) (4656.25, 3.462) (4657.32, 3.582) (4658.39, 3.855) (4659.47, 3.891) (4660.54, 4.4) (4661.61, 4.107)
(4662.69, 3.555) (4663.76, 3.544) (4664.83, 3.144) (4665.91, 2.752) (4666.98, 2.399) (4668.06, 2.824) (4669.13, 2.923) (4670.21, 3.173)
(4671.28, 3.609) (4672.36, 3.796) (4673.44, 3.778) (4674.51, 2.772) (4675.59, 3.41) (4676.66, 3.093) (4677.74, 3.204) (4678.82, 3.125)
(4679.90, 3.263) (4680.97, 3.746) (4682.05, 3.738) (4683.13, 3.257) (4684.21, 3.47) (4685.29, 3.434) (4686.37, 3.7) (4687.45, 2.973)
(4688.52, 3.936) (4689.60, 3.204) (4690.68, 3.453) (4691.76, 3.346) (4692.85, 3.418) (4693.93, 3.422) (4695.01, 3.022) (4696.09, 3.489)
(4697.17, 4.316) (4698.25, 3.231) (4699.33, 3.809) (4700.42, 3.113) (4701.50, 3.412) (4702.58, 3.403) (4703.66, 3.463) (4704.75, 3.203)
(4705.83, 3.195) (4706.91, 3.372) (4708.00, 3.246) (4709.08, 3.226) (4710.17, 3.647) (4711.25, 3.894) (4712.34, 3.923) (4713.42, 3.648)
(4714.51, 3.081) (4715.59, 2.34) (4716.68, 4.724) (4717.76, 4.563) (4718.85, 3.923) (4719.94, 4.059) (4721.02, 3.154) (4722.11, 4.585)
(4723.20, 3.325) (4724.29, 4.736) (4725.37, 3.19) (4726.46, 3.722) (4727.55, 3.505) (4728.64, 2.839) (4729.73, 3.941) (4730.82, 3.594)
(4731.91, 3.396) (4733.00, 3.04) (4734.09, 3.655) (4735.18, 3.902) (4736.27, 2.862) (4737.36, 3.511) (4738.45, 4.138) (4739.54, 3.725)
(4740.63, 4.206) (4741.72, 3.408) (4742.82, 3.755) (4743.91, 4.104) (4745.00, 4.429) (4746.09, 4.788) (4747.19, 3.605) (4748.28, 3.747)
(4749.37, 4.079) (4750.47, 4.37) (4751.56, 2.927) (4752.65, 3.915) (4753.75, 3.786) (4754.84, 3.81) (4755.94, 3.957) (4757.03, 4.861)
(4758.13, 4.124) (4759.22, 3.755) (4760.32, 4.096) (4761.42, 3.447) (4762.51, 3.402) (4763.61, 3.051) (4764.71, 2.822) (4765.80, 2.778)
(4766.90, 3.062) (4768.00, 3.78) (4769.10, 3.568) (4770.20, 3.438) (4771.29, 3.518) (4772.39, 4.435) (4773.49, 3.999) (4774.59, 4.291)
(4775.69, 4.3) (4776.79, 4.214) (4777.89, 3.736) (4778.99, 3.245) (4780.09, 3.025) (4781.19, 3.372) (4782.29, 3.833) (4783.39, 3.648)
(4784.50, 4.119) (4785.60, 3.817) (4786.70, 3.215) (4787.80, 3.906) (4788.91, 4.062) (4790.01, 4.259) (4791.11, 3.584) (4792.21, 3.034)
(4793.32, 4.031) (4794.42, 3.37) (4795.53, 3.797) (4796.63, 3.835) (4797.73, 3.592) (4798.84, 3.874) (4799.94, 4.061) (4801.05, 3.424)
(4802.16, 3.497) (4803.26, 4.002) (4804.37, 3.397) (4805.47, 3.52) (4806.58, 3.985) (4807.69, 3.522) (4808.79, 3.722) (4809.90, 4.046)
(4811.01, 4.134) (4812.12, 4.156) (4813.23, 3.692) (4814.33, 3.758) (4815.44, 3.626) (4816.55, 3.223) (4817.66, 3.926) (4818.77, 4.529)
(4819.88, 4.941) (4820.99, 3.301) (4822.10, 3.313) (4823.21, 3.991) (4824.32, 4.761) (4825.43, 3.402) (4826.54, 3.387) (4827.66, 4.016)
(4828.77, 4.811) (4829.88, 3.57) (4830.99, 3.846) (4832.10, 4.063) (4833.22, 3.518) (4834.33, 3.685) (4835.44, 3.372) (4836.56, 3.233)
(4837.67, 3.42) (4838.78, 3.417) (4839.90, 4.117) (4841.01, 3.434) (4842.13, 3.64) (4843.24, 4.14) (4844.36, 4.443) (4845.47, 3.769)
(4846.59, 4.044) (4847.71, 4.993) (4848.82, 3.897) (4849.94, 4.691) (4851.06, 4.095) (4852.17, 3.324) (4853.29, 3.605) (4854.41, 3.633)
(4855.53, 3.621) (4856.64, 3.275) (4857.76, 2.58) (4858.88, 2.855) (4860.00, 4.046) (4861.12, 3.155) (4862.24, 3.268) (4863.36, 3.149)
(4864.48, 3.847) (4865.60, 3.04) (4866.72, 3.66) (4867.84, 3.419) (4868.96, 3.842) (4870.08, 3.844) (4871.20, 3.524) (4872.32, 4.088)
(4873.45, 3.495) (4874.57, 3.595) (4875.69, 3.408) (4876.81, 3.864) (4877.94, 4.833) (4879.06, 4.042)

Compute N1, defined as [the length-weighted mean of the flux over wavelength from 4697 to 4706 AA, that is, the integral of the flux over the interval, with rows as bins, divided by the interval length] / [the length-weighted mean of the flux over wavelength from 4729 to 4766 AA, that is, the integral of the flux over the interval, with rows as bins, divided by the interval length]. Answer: 0.92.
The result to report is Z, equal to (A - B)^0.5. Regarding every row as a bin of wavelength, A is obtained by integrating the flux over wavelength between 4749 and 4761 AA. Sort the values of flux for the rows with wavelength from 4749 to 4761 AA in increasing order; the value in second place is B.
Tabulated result 6.62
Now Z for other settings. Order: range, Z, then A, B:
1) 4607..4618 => 5.92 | 38.2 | 3.128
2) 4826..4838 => 6.43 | 44.7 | 3.372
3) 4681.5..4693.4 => 6.15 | 41.0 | 3.204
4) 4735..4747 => 6.57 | 46.6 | 3.408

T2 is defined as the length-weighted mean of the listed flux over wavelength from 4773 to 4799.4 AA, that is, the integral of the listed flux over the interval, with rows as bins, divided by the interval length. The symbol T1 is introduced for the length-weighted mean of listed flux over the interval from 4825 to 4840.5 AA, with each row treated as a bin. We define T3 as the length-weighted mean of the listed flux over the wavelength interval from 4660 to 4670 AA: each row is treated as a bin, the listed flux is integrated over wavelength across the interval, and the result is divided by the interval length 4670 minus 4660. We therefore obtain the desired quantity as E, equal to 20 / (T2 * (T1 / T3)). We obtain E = 4.7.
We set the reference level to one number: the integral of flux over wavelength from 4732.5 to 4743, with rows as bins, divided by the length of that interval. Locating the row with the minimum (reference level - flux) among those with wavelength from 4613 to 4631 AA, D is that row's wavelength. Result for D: 4619.94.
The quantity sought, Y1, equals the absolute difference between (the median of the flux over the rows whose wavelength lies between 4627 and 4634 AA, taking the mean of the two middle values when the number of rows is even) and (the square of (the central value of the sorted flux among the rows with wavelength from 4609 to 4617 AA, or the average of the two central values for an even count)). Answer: 9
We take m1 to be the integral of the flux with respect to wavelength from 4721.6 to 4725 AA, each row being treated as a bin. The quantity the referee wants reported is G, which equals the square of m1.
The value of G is 200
